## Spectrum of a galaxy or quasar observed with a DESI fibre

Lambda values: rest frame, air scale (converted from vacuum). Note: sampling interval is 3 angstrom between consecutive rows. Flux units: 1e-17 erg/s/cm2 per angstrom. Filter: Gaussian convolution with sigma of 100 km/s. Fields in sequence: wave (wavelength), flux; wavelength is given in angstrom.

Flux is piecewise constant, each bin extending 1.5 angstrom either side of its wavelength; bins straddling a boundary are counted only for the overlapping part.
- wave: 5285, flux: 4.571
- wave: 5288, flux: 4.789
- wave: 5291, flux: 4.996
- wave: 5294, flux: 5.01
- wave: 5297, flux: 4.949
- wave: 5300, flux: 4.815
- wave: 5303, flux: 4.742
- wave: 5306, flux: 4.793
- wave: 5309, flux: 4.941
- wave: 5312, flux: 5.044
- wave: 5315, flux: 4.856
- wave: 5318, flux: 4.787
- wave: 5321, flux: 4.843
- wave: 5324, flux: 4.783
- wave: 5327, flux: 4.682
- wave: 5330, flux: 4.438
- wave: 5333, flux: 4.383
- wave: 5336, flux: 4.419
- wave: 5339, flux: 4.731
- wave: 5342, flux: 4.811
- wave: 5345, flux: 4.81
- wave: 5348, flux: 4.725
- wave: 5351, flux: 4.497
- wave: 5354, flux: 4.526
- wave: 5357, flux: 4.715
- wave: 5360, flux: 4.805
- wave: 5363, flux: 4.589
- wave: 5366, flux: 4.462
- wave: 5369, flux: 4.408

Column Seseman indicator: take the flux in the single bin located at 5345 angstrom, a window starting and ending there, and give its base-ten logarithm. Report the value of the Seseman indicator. 0.682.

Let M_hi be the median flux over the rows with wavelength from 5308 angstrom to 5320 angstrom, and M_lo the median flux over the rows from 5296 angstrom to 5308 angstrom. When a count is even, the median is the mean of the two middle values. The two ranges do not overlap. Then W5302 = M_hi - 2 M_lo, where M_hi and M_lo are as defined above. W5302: -4.7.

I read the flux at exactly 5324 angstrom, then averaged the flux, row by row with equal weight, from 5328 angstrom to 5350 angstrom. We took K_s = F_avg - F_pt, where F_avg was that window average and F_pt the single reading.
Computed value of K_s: -0.17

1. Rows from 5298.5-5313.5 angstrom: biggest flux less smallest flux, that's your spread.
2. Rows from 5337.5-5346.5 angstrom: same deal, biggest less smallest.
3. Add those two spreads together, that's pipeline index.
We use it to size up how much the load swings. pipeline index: 0.38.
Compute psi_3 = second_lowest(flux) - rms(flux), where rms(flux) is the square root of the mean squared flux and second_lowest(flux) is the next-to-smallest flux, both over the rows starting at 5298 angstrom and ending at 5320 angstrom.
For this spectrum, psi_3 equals -0.068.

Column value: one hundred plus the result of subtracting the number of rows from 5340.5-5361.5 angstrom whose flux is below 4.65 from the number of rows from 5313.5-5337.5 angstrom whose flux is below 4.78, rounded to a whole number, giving 102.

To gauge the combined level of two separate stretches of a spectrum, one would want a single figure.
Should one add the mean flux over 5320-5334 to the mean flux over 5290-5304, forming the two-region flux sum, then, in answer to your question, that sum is 9.53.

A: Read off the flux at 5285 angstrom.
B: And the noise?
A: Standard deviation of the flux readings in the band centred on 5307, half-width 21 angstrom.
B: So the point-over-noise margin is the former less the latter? 4.46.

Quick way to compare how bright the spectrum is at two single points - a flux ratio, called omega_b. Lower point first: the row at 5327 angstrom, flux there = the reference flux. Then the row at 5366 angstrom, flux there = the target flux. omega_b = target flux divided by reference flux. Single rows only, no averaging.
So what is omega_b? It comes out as 0.95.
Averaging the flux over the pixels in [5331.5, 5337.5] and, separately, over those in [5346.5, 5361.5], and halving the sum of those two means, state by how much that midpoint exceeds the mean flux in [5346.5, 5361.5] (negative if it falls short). -0.13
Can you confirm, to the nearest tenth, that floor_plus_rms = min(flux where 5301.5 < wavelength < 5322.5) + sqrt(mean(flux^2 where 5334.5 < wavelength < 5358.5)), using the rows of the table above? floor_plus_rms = 9.4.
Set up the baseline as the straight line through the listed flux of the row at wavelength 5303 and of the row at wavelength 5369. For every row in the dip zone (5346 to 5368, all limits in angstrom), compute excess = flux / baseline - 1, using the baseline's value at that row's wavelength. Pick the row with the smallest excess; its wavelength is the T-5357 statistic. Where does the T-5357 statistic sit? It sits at 5351 angstrom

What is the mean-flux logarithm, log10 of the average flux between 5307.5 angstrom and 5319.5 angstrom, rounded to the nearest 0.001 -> 0.691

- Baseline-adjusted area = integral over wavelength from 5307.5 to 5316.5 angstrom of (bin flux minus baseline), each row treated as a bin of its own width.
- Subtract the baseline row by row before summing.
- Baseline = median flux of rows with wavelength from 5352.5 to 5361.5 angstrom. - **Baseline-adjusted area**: 2.1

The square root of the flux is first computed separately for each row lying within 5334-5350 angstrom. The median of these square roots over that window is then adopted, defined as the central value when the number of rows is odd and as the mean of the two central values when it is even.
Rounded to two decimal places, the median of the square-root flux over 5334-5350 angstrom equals 2.18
